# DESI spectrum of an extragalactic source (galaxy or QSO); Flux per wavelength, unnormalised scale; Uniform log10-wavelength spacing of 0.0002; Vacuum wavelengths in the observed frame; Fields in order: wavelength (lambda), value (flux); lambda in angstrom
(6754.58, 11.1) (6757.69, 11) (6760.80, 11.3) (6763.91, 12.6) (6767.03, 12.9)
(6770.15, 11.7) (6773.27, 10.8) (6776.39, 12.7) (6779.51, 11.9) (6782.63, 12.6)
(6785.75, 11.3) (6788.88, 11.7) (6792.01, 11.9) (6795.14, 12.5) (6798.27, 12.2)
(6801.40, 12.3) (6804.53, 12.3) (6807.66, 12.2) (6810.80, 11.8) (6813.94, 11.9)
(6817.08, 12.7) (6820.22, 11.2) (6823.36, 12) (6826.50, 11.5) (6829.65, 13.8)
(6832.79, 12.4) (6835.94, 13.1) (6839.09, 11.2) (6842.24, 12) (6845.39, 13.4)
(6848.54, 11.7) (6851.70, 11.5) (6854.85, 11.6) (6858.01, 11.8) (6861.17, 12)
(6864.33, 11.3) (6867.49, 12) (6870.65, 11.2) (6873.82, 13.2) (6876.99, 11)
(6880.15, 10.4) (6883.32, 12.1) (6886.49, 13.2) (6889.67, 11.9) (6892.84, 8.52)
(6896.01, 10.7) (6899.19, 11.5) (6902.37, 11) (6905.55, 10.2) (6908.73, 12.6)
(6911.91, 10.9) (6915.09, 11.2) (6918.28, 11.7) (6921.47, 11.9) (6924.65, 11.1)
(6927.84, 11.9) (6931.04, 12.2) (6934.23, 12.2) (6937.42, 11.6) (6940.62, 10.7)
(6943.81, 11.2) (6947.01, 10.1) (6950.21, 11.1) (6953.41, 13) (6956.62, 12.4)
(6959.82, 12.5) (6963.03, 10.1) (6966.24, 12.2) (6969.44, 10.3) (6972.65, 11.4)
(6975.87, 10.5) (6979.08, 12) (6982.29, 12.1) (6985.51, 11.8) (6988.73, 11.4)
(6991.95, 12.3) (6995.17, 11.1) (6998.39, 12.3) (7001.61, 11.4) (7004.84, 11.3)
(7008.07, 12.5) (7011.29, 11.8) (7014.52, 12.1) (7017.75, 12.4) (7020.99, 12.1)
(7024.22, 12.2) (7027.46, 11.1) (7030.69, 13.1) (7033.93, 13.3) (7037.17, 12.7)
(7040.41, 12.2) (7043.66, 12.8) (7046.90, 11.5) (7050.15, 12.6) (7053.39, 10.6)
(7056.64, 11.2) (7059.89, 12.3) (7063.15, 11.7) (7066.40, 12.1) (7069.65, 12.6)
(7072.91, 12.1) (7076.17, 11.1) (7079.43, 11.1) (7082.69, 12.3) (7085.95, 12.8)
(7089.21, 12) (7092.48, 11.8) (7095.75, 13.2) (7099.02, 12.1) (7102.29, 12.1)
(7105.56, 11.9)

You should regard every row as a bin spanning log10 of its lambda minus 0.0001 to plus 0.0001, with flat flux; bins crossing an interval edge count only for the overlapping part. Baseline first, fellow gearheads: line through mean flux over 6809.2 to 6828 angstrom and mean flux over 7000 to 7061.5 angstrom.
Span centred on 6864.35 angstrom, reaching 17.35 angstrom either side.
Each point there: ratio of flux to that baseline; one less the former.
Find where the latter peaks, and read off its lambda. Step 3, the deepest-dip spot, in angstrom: 6880.15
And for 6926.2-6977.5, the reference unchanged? 6963.03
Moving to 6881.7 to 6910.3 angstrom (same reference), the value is 6892.84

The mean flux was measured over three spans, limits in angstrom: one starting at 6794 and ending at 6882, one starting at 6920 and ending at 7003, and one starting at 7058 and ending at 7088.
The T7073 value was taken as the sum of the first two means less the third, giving 11.6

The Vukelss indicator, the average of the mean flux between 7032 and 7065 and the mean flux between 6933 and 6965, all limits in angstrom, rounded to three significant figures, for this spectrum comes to 11.8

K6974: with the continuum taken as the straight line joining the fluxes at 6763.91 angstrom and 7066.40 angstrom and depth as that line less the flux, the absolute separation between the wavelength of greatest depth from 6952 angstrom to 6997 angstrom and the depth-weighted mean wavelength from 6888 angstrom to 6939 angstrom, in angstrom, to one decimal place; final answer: 56.6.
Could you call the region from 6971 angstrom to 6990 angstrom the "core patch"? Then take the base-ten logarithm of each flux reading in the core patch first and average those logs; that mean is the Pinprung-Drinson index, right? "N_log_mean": 1.061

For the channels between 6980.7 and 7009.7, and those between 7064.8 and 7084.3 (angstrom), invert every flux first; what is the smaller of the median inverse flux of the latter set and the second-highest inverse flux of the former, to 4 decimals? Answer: 0.0826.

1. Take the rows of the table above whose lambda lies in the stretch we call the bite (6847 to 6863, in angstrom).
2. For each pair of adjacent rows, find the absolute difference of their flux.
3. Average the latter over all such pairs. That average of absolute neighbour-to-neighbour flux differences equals 0.2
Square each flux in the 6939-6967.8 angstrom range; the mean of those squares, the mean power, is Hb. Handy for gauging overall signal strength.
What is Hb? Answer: 133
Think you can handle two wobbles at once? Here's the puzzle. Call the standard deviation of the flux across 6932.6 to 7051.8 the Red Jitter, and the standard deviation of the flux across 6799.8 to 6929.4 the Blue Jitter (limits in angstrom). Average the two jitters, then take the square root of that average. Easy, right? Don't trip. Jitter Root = 0.94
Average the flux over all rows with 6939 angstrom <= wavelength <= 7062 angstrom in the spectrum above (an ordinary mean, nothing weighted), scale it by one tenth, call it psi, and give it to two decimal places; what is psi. 1.18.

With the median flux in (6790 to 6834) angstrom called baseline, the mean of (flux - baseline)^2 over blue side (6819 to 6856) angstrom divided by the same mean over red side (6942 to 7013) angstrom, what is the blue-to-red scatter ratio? 0.69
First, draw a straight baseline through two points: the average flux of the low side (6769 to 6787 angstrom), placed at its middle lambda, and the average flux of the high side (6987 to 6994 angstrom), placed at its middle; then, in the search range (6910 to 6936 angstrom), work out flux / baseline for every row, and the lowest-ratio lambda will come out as 6911.91 angstrom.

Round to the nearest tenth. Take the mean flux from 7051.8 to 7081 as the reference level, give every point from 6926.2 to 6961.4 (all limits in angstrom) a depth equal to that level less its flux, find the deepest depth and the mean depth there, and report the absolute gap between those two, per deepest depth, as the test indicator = 1.0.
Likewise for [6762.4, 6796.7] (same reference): 1.5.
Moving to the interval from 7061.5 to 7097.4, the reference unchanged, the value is 1.8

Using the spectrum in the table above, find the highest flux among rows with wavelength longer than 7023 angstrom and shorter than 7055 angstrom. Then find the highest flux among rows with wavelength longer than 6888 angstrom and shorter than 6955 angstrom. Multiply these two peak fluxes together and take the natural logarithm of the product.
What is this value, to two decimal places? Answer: 5.15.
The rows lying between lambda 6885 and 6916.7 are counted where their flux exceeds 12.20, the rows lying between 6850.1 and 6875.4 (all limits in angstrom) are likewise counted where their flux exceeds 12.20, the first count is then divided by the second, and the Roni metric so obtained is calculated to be 2.0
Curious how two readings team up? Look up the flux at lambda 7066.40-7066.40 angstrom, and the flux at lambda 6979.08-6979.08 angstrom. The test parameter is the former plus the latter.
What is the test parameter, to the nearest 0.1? 24.1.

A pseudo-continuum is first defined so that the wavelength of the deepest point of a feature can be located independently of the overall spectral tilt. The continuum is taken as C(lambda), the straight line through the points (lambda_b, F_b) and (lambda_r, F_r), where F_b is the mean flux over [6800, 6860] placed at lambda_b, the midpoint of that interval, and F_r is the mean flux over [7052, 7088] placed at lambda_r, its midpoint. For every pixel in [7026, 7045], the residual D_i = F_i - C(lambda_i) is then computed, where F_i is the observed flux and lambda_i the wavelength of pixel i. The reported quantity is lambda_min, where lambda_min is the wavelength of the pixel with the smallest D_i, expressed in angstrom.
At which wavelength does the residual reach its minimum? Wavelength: 7027.46 angstrom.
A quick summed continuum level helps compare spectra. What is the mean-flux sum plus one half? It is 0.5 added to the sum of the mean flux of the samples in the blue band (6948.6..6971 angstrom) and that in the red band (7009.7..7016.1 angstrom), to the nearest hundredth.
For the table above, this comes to 24.11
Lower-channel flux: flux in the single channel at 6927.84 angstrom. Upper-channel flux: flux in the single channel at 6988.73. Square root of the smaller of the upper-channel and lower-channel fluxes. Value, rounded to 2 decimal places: 3.38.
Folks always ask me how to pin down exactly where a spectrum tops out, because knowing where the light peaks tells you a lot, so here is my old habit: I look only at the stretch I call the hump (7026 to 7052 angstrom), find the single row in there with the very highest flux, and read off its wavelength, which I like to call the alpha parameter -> 7033.93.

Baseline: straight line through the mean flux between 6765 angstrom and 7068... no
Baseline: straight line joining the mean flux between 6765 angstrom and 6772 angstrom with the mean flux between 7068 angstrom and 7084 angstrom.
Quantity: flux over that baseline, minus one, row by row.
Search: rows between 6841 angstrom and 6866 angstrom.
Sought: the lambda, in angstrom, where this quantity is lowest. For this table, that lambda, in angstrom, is 6864.33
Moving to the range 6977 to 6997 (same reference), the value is 6995.17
